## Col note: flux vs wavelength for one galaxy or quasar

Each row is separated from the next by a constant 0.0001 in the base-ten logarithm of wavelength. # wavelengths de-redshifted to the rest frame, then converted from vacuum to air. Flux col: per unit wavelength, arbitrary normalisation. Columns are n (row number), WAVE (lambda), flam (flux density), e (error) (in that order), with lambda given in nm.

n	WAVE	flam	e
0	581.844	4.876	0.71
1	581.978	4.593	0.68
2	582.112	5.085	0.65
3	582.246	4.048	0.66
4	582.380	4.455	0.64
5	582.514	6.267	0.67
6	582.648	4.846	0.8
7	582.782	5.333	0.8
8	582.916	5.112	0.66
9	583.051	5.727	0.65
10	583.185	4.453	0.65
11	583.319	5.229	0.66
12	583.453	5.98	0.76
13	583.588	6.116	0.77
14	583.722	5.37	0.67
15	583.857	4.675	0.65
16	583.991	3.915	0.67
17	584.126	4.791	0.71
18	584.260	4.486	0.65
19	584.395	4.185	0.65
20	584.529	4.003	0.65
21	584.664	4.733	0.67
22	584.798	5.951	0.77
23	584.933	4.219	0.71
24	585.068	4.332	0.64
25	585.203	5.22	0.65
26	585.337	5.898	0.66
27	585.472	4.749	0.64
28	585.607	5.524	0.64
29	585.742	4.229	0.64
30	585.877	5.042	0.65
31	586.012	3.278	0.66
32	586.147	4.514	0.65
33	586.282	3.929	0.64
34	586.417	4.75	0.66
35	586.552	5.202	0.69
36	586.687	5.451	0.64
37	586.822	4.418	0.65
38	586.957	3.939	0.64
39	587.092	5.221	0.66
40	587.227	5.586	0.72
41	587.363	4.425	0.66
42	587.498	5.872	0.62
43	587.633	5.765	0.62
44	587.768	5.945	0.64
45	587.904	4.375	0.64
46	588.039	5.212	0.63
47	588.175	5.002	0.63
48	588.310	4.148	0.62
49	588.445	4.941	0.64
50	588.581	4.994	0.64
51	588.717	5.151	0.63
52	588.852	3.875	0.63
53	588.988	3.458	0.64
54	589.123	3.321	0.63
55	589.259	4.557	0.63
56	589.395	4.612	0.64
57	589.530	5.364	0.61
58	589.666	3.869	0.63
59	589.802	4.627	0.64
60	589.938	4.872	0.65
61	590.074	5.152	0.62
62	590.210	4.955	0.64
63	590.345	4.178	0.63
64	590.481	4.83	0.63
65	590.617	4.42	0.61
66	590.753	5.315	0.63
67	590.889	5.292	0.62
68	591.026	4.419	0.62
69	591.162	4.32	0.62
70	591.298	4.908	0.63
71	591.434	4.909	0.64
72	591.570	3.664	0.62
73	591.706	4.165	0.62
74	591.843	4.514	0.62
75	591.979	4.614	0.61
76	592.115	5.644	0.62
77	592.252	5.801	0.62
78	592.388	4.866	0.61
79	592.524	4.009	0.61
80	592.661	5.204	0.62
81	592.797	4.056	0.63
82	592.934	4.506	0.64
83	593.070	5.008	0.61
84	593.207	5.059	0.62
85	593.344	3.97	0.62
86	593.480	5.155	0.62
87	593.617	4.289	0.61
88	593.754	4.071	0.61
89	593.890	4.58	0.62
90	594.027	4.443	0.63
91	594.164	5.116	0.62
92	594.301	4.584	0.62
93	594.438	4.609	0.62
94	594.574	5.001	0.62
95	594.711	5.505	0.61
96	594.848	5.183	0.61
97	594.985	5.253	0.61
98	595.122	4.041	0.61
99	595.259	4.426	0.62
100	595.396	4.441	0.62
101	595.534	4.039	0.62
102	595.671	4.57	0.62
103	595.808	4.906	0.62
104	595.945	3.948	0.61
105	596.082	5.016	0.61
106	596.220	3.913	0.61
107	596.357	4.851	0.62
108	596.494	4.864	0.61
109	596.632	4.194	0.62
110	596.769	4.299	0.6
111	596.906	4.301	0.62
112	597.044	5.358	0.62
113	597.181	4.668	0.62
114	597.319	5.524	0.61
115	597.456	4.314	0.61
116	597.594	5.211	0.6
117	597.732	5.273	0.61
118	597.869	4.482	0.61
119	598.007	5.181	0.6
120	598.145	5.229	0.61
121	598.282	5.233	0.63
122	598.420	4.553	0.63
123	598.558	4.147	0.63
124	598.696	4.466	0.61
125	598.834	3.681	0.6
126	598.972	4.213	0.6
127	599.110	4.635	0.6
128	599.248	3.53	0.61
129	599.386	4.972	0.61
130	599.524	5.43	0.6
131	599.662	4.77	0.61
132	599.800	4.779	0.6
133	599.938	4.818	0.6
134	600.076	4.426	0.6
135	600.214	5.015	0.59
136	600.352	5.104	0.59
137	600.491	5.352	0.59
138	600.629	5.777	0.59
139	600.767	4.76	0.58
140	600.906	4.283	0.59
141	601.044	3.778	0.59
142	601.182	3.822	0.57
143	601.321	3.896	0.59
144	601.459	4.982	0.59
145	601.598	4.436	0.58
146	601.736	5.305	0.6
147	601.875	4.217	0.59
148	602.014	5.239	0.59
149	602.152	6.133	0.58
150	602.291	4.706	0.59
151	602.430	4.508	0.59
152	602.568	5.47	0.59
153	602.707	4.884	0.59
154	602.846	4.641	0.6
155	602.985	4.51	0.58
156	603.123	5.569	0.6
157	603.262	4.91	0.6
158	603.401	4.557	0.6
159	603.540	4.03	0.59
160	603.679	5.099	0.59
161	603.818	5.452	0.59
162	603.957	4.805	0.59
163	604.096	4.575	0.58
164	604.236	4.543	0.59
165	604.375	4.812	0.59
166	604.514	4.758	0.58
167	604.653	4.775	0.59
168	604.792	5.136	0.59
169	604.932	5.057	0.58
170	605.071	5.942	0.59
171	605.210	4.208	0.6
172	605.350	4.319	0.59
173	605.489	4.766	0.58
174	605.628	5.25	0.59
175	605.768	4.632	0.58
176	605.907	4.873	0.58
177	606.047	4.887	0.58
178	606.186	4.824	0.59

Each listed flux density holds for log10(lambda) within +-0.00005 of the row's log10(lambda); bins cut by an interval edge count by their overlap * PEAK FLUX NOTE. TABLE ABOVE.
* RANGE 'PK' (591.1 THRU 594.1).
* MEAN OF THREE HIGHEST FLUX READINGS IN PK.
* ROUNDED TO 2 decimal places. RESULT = 5.55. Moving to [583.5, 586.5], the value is 5.99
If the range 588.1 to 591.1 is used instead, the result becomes 5.32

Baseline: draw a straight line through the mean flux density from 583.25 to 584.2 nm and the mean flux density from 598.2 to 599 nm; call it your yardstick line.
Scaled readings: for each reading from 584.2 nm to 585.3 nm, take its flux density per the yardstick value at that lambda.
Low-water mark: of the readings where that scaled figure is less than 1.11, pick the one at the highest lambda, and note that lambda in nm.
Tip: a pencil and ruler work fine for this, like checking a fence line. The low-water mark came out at 585.203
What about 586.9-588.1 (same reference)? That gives 588.039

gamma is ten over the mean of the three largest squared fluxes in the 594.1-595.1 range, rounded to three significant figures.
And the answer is 0.354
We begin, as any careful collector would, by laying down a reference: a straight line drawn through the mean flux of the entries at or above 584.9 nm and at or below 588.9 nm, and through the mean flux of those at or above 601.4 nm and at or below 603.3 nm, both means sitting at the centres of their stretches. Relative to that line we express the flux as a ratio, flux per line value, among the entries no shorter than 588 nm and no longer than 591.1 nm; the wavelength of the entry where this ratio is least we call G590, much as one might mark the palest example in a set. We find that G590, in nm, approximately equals 589.123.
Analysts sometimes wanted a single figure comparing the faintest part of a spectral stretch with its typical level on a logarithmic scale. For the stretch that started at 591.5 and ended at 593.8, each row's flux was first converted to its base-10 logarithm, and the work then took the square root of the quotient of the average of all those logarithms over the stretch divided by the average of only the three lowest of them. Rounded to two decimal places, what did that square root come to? 1.06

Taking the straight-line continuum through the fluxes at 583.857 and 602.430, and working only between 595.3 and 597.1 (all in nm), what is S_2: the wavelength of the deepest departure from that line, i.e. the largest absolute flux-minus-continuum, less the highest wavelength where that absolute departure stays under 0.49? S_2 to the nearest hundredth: 0.14 nm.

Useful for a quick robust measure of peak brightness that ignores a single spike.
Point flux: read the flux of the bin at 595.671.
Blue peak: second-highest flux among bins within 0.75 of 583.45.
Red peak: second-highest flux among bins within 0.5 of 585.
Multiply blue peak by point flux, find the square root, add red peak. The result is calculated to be 11.1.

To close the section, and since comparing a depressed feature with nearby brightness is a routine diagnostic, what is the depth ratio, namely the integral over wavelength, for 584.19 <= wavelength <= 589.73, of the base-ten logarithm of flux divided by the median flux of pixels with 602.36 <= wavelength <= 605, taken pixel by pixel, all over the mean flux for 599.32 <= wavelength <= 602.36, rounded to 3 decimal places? -0.014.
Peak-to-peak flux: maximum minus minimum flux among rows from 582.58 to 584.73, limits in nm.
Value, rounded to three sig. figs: 2.20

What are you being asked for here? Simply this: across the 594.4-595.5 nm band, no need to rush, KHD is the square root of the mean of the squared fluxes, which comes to 4.83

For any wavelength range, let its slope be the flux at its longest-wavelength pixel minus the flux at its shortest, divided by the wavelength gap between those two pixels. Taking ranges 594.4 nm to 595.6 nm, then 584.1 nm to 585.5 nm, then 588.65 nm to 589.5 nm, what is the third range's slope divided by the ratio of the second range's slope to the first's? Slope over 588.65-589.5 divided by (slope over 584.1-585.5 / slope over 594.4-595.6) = -13.3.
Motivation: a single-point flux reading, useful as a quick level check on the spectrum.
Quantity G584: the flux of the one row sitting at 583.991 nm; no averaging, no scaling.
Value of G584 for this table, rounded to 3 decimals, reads 3.915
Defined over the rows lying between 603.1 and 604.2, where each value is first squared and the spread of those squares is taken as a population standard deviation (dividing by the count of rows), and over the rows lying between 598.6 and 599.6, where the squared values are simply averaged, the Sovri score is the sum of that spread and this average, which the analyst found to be 24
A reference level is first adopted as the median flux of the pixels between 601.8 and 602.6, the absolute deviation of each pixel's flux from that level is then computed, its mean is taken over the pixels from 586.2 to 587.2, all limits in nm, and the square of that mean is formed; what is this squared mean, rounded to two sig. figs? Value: 0.30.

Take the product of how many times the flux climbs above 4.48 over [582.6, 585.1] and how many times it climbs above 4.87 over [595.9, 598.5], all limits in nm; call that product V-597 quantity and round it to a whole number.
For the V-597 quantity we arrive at 104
